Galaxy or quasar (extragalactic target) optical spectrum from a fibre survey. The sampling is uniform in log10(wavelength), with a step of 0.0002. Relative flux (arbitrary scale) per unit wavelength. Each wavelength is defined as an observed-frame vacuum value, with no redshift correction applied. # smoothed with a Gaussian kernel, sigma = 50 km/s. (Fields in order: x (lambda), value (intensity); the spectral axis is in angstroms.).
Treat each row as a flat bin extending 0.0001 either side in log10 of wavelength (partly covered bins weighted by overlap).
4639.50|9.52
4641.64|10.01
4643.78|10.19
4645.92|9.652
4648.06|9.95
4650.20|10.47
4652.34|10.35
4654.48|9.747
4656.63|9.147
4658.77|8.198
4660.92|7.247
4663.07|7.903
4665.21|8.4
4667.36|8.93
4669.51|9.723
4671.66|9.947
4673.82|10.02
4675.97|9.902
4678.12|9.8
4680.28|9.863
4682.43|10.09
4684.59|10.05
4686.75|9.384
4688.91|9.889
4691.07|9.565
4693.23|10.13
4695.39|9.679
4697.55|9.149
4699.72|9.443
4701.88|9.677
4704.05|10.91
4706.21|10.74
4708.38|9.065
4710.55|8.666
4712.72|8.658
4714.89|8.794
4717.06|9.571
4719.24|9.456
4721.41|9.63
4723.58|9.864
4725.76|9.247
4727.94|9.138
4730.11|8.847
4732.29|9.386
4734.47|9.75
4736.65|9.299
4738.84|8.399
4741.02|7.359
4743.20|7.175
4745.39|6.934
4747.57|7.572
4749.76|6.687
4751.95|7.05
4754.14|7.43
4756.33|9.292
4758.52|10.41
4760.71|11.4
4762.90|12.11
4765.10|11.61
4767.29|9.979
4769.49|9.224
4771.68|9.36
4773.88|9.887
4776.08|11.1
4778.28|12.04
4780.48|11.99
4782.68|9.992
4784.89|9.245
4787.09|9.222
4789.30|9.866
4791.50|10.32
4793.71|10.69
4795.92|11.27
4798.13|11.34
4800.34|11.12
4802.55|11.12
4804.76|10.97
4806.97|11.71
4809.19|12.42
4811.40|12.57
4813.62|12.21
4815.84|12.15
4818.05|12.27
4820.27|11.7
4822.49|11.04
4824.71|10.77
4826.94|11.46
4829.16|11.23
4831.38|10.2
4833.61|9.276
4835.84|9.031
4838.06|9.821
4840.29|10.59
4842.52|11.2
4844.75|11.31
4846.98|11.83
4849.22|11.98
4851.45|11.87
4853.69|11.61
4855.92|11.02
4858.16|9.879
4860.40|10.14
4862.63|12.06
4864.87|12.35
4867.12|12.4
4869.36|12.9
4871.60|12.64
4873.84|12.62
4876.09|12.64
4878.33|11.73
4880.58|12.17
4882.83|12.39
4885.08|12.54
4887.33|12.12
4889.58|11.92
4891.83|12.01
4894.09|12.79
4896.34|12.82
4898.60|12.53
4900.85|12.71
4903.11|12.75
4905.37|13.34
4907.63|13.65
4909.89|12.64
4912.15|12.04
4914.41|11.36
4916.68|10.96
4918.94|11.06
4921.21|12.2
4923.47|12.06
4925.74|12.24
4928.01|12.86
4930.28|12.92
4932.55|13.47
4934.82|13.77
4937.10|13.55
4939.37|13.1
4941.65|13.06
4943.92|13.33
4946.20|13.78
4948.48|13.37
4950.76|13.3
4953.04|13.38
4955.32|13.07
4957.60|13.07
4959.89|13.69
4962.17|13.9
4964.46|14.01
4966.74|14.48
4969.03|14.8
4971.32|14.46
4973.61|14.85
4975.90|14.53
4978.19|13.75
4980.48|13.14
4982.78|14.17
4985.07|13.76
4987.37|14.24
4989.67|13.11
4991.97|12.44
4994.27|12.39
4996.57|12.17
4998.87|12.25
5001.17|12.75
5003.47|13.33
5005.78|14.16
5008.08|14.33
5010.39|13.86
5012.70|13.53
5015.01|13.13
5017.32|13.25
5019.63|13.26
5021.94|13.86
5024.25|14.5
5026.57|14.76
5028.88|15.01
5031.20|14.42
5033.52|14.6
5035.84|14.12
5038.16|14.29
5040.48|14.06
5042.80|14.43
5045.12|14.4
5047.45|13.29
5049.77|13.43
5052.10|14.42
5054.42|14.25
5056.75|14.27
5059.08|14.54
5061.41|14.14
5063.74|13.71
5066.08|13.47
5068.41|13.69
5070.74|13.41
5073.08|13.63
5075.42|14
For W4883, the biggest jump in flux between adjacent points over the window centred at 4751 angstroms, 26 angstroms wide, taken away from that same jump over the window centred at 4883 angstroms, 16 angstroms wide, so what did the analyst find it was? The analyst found -0.95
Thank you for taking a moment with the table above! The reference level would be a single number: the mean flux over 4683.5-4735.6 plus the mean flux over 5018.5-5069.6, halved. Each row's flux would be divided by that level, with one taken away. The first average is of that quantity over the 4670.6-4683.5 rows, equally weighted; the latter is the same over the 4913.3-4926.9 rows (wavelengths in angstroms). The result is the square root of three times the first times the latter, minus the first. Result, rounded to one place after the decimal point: 0.2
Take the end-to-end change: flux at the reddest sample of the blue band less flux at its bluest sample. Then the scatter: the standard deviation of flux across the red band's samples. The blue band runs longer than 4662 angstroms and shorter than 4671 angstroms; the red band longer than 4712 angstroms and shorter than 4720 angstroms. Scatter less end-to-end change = -1.4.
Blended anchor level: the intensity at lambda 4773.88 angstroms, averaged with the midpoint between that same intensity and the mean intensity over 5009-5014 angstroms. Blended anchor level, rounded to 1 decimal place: 10.8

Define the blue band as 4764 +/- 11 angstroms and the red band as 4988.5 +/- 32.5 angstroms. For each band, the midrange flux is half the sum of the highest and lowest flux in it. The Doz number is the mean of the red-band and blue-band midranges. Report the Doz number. 11.6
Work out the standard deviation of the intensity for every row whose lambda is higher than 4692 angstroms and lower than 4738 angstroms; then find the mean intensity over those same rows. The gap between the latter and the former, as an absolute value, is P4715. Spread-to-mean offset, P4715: 8.9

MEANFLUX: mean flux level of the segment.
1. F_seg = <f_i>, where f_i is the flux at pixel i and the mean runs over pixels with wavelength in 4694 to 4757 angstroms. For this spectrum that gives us 8.9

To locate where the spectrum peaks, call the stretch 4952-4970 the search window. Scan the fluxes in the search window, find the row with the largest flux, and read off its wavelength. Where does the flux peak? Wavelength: 4969.03 angstroms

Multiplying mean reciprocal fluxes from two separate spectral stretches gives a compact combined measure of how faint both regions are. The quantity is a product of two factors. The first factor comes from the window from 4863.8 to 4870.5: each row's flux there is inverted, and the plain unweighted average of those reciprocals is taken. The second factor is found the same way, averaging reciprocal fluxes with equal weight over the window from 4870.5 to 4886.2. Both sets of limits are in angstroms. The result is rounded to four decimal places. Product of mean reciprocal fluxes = 0.0064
